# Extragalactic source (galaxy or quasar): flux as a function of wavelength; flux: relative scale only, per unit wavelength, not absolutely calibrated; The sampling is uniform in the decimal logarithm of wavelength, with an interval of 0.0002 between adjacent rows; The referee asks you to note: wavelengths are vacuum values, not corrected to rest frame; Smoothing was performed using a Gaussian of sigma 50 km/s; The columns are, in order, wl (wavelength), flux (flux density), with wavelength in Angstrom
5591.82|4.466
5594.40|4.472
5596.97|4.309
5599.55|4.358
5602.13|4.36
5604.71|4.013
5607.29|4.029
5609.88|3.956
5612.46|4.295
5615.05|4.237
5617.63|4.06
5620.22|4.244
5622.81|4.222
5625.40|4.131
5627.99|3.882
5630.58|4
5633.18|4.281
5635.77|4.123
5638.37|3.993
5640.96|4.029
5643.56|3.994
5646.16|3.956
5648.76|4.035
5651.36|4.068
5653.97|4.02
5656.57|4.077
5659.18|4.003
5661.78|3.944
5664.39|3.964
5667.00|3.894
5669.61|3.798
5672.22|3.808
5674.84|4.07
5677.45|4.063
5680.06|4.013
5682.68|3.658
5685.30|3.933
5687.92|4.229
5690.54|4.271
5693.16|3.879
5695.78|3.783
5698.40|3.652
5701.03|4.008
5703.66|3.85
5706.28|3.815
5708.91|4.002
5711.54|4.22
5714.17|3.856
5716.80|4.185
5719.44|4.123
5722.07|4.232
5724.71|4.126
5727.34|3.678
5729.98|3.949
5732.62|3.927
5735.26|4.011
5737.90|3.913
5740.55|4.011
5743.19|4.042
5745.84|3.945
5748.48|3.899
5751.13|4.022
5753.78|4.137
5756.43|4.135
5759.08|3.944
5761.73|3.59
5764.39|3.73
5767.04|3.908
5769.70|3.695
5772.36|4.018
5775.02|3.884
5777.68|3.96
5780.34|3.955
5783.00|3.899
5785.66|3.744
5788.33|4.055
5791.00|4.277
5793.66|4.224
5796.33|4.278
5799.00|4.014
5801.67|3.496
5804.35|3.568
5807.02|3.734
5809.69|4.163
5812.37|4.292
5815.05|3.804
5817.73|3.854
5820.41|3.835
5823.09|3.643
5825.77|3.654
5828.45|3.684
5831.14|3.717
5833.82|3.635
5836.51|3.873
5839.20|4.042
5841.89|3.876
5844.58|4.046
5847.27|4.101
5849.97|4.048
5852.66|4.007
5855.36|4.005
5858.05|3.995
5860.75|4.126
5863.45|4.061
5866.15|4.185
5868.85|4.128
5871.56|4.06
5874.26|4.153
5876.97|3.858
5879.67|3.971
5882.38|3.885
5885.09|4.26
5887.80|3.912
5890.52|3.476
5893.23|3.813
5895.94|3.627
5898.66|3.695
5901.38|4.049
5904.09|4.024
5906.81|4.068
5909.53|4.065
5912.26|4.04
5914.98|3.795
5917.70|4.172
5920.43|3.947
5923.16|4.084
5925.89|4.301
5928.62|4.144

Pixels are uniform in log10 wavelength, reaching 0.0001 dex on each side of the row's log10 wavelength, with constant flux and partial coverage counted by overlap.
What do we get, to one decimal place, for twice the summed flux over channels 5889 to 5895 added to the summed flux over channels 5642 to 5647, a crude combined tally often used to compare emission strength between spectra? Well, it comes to 22.5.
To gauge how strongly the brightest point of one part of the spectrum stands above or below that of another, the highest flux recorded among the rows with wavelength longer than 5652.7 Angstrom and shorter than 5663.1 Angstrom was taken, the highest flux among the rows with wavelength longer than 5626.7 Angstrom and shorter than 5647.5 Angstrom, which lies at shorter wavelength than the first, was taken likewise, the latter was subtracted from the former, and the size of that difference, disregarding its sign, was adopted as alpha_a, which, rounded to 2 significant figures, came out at 0.20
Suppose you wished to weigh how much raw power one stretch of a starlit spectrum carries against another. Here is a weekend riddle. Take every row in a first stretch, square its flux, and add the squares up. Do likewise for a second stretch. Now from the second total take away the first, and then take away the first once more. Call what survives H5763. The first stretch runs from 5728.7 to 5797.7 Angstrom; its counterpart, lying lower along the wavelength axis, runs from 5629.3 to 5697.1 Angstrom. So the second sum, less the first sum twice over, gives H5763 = -404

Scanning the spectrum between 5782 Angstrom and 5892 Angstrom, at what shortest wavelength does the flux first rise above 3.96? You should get 5788.33 Angstrom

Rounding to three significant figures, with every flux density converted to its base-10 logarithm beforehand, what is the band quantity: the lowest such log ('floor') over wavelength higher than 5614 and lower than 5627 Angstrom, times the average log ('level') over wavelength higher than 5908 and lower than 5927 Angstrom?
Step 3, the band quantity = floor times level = 0.370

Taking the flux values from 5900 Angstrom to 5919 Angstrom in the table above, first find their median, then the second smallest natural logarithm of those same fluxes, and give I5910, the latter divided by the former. 0.344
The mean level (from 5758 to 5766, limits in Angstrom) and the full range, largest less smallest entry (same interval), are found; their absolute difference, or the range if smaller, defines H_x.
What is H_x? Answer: 0.35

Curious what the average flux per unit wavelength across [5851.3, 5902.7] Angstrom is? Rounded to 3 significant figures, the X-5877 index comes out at 3.96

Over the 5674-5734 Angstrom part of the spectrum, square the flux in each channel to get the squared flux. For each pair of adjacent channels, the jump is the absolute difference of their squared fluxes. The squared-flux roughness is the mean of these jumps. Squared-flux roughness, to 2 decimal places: 1.55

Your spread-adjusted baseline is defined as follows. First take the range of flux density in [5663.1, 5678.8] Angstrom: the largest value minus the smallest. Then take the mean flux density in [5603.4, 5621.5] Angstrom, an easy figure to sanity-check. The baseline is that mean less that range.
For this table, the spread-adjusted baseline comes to 3.85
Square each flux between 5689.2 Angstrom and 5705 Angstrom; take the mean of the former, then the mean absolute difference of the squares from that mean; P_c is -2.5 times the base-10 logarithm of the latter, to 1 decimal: -0.2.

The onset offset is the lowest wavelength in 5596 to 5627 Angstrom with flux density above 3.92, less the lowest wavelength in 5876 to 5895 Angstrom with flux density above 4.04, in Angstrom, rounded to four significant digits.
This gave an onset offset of -288.1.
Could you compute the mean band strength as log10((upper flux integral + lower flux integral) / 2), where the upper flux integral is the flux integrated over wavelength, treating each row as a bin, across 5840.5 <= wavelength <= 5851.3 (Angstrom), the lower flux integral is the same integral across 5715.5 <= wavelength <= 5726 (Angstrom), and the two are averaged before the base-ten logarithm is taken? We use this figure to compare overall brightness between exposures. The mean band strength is 1.64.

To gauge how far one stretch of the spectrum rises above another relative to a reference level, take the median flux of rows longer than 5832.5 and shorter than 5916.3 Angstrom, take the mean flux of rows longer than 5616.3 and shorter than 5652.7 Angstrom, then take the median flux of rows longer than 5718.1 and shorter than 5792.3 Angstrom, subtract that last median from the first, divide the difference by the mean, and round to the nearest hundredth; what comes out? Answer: 0.02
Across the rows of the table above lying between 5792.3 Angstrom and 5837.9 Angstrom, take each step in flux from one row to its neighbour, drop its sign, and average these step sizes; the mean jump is 0.173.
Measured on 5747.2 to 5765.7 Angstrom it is 0.154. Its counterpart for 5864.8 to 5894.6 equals 0.221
